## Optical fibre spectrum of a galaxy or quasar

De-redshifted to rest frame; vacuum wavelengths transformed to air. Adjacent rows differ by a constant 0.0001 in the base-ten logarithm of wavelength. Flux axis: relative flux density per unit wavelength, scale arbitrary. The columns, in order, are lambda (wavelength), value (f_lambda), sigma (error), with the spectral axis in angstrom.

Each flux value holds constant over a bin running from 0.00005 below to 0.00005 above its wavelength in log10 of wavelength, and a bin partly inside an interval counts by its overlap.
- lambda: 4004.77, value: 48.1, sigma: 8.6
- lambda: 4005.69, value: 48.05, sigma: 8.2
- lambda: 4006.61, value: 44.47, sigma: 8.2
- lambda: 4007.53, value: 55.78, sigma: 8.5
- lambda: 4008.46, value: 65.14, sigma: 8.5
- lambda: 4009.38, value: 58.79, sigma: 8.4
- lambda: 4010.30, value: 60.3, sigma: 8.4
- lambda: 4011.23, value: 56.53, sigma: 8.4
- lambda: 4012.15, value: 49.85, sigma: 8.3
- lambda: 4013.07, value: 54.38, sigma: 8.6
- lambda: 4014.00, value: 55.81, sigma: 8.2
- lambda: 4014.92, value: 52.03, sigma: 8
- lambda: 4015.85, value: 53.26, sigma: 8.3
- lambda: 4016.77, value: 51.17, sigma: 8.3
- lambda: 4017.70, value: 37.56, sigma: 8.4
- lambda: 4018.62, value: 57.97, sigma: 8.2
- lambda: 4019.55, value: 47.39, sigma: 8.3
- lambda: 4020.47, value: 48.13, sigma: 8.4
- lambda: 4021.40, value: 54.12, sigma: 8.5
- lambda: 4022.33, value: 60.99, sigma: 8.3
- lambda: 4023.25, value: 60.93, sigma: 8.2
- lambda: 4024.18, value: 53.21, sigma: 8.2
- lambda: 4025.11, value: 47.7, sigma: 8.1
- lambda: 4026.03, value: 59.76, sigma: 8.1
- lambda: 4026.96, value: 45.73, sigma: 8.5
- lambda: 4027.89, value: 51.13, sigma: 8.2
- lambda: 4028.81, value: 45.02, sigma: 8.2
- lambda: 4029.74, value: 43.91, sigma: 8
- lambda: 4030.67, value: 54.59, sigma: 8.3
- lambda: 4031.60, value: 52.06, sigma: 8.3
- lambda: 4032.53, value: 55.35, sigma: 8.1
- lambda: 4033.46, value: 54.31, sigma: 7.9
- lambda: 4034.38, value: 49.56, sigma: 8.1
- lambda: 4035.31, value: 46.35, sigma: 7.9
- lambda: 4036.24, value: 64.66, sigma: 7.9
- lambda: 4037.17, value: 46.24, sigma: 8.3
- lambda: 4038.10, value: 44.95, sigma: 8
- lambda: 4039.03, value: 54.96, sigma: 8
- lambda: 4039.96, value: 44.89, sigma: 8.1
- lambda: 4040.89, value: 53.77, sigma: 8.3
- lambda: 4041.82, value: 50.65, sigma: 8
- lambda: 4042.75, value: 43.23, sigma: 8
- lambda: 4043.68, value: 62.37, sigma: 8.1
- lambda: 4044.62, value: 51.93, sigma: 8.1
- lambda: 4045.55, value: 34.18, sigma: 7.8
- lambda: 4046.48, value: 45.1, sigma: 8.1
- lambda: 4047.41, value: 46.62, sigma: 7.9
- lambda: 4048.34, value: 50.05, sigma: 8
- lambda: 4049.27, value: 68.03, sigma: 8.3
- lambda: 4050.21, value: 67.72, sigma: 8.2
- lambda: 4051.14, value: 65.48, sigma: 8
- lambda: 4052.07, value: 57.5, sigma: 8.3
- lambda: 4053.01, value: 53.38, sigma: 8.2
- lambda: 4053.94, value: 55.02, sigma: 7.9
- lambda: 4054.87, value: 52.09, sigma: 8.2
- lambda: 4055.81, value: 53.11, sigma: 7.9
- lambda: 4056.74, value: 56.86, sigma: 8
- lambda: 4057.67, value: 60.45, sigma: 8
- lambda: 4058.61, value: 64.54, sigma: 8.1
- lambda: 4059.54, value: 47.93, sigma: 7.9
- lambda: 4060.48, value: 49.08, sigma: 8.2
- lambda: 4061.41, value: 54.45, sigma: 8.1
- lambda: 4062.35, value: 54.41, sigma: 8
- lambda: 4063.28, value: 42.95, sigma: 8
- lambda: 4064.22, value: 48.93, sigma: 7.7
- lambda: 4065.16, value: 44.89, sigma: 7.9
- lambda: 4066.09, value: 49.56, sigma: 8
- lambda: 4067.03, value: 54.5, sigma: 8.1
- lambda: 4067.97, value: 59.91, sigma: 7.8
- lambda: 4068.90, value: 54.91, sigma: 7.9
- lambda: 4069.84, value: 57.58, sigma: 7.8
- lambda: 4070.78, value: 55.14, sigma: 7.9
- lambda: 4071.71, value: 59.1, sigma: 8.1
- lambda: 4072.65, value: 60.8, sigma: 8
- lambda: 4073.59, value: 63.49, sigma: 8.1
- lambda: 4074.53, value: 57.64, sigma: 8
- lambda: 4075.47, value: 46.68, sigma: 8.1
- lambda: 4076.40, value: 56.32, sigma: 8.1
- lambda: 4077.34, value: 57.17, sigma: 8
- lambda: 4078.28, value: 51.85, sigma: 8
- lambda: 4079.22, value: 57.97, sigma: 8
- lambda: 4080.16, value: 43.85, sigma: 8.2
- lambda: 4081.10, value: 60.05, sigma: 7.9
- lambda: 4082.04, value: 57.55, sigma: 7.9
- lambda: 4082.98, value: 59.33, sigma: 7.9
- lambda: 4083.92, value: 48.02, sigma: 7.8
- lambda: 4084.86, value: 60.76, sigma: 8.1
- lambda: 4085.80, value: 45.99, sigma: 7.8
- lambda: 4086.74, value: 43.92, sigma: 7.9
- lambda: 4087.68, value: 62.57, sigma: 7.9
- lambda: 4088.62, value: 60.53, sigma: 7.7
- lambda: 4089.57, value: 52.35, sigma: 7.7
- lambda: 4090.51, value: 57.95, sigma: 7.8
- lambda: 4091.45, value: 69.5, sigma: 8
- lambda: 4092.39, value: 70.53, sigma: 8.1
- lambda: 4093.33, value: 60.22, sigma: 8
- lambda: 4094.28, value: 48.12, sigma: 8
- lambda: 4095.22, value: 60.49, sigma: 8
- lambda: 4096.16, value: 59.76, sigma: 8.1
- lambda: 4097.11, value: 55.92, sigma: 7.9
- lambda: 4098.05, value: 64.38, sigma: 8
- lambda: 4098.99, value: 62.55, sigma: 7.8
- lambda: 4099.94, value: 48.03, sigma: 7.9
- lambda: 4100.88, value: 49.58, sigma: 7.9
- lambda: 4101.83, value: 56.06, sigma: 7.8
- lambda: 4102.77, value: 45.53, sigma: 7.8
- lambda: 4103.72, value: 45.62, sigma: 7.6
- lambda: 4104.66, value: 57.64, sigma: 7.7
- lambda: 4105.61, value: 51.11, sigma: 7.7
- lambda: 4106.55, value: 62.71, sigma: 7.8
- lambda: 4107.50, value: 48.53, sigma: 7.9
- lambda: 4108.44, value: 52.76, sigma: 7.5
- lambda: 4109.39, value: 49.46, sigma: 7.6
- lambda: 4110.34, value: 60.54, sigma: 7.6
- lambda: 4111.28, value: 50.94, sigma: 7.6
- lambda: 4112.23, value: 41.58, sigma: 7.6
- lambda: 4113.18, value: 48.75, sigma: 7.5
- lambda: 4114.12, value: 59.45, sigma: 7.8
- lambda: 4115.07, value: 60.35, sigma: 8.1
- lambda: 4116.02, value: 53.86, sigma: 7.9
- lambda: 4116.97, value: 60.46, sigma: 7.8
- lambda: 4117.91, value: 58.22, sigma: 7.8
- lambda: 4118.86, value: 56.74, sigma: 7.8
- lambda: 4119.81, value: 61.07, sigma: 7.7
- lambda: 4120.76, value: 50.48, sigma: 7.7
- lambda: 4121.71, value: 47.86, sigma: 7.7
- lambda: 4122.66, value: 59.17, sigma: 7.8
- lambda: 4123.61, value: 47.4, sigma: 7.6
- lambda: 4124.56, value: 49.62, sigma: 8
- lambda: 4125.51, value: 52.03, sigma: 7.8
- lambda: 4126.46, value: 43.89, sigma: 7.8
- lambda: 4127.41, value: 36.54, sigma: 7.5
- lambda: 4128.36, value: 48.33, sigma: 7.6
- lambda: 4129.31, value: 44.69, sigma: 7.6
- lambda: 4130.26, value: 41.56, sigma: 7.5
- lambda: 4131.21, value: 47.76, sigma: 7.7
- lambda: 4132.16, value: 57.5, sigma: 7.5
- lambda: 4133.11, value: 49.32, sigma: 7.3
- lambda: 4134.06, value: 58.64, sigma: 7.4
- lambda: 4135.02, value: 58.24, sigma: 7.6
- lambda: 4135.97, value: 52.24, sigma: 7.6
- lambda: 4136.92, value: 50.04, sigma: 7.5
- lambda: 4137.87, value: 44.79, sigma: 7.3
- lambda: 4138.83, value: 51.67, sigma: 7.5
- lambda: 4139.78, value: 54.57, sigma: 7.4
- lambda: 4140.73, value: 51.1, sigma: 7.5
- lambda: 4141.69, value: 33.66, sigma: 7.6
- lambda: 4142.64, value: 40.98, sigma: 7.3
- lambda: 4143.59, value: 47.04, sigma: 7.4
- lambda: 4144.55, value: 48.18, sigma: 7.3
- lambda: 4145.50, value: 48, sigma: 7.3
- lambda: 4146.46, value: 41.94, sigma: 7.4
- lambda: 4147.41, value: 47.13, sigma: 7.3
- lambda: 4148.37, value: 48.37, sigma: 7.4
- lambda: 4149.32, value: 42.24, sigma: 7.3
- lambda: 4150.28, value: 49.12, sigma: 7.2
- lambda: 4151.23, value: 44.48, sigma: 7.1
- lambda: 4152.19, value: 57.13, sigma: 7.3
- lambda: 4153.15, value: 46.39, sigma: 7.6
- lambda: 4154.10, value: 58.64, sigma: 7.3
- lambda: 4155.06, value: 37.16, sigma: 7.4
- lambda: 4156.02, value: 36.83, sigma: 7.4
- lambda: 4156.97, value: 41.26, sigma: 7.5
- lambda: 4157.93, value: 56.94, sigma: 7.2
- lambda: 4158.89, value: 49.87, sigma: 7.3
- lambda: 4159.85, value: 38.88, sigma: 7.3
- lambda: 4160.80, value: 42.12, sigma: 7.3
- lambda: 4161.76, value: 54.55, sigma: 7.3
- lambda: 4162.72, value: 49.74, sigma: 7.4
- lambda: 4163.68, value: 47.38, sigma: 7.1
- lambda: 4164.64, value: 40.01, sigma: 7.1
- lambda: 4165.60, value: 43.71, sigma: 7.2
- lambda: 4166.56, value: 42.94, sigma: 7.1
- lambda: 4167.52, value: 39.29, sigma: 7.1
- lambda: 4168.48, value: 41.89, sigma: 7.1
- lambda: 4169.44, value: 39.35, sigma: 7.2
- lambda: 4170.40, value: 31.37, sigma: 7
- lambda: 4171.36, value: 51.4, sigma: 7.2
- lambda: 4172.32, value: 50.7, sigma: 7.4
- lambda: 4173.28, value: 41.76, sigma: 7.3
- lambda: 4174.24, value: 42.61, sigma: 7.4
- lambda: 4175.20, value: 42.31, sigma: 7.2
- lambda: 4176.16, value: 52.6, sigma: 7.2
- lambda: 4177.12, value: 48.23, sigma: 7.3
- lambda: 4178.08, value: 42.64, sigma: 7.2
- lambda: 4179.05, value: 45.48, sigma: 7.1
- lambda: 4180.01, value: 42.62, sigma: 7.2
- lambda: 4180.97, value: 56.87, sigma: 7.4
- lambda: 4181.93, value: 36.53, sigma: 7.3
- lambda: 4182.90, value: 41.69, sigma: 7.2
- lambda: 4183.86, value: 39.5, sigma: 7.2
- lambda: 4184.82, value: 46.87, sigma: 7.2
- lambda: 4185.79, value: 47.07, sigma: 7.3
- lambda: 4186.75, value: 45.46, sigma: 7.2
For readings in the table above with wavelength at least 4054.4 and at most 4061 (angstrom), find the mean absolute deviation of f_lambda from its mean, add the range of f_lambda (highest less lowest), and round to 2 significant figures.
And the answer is 22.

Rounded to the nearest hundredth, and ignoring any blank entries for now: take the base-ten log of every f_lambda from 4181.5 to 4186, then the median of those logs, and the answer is 1.62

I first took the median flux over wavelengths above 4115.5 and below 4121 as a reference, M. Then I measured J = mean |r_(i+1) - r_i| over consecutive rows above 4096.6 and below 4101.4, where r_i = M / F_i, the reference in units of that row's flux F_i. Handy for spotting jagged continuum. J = 0.12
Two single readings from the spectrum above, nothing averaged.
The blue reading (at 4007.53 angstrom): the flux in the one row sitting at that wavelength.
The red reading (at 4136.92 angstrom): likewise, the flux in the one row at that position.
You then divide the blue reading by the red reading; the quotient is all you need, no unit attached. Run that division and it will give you 1.11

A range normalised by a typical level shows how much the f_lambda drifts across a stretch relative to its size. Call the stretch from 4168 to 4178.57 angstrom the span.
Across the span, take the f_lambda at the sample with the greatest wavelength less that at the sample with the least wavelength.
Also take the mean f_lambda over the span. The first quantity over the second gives 0.02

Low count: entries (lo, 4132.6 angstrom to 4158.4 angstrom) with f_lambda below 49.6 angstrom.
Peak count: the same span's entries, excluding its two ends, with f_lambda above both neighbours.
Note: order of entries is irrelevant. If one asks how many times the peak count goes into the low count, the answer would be 2.4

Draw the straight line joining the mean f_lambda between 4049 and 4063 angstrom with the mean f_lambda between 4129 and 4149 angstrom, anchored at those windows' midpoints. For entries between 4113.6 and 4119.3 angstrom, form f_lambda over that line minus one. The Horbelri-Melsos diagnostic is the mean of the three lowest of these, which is 0.11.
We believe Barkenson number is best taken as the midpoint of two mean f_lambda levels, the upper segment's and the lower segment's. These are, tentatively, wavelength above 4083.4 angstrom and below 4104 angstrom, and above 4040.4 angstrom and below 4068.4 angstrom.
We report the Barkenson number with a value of 54.6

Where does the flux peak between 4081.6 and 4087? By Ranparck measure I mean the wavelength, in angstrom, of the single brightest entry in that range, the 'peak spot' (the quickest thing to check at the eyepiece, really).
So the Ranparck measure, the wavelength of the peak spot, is 4084.86 angstrom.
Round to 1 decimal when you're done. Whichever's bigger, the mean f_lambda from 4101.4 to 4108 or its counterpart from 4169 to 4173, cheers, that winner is 52.5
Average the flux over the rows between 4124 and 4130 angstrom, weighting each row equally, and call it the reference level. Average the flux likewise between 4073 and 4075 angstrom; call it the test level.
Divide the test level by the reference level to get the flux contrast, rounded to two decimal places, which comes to 1.32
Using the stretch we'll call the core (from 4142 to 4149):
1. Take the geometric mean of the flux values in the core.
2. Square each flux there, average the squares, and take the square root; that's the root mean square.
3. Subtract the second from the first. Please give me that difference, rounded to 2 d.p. -0.19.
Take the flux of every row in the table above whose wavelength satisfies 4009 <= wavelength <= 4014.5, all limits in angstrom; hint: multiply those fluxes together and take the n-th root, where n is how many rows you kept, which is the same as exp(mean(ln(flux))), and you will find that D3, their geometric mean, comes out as 56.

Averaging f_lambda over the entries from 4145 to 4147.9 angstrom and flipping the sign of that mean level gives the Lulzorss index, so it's -45.7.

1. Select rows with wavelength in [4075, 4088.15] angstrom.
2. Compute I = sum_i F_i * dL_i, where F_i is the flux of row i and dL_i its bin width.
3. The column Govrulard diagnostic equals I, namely 707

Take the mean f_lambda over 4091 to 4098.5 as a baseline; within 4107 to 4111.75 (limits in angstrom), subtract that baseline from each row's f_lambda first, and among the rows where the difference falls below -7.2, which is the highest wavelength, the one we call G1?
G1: 4111.28 angstrom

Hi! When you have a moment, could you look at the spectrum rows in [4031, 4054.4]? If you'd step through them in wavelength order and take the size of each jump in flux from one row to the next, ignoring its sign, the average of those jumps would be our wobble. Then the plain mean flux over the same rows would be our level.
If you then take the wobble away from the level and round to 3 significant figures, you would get 44.9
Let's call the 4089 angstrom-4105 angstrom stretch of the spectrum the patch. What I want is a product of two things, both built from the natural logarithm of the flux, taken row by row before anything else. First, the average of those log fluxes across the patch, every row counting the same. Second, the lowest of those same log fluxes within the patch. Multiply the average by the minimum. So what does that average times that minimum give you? 15.4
